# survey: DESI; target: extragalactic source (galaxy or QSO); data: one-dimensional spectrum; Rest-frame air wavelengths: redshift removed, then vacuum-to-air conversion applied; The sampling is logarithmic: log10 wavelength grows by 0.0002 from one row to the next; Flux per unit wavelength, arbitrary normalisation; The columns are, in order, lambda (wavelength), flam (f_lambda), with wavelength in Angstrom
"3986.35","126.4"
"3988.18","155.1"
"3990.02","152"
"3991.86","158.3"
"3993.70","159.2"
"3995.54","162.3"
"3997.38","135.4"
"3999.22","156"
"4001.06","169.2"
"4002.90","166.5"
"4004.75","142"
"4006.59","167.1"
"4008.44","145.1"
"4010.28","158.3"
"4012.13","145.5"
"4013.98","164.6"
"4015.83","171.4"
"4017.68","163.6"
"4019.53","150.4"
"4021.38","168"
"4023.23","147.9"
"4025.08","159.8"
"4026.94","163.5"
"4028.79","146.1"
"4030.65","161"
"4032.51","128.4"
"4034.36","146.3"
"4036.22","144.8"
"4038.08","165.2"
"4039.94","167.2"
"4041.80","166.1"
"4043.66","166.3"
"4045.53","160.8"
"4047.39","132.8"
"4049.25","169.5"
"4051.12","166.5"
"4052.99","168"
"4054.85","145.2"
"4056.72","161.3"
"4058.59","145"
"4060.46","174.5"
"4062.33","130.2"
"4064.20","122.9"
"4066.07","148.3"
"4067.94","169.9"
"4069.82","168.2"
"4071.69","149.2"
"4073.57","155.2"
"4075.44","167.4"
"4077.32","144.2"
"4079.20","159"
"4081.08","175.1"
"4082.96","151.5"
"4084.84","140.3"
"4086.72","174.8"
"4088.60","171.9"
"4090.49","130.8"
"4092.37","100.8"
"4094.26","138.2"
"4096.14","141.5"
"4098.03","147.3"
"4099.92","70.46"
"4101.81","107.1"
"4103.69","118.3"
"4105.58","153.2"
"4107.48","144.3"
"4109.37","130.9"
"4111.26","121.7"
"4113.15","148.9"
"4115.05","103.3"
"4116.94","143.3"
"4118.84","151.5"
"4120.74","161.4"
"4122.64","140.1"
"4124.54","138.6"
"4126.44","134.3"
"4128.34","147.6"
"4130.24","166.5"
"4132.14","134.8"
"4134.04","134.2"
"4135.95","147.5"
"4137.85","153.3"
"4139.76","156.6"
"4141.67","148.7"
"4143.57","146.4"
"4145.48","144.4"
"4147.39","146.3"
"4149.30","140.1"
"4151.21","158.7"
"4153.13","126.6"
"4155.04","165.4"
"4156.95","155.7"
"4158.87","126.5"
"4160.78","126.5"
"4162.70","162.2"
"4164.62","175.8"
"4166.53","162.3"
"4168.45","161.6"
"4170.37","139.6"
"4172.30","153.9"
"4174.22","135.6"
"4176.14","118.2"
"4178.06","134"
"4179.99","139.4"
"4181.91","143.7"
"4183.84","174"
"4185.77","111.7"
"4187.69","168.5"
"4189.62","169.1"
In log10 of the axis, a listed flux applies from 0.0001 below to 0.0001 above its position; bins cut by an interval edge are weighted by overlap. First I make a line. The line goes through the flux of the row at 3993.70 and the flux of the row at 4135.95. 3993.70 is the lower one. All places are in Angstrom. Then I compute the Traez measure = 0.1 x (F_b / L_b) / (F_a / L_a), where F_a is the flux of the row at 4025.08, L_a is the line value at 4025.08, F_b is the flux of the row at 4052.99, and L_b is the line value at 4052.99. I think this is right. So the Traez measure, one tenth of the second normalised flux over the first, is 0.107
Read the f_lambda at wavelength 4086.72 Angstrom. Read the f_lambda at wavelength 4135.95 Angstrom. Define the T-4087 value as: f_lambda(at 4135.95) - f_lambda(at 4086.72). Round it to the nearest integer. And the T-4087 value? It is -27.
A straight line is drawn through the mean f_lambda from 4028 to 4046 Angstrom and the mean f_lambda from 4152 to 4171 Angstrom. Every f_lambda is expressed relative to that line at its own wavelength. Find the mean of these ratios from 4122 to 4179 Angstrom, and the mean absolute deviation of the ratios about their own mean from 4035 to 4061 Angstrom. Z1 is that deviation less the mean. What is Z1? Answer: -0.90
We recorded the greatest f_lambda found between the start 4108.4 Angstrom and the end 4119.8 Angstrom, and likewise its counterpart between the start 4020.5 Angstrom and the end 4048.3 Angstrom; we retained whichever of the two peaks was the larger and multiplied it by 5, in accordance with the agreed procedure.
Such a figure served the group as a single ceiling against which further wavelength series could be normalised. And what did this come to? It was 840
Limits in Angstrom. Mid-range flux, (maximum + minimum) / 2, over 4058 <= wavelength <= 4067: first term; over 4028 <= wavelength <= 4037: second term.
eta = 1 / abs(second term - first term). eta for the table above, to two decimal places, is 0.25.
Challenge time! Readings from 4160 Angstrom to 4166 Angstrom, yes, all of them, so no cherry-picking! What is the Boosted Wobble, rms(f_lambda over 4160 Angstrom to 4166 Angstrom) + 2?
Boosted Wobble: 158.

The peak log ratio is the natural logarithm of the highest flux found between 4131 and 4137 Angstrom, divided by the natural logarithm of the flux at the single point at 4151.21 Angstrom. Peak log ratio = 0.99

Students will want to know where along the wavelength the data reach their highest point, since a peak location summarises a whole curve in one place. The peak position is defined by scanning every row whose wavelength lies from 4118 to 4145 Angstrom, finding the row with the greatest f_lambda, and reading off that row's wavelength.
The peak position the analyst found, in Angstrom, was 4130.24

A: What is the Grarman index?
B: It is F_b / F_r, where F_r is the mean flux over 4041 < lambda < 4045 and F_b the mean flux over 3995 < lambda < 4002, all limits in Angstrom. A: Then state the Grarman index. 0.94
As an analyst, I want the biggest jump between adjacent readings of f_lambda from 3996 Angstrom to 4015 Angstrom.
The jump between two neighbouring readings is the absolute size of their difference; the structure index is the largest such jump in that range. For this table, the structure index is 25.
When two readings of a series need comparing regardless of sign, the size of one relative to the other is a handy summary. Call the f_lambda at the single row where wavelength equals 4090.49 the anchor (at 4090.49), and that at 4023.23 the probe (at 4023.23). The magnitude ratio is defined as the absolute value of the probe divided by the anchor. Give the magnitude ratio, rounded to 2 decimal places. 1.13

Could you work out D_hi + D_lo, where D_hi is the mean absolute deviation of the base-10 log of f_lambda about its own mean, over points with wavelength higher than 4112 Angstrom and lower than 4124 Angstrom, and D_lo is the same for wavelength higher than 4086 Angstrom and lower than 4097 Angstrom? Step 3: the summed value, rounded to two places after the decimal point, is 0.11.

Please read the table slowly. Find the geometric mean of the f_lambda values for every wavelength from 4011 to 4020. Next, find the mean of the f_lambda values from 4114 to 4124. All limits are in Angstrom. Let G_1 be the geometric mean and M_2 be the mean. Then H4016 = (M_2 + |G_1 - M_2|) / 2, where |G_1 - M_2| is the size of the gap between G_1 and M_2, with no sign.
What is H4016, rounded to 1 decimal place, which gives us 79.4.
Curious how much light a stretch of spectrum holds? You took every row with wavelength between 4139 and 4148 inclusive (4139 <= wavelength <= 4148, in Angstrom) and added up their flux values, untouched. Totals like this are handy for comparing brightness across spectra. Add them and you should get 742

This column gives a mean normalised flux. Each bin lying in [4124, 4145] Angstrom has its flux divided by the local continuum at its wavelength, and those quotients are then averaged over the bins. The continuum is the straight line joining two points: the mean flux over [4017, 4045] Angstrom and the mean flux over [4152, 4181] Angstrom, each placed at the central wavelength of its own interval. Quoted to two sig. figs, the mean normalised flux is 0.99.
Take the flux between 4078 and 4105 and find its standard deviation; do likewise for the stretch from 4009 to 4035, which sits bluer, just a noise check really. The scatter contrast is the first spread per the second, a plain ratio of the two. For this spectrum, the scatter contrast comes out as 2.6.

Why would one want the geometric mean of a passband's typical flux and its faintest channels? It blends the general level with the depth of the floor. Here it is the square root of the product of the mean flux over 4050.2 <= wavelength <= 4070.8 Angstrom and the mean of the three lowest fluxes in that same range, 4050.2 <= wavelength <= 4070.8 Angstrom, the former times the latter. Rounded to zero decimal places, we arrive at 143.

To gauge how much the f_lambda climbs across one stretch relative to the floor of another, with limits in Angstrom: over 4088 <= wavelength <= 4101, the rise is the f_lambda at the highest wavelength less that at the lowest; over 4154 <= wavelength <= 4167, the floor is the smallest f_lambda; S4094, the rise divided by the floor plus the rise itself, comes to -102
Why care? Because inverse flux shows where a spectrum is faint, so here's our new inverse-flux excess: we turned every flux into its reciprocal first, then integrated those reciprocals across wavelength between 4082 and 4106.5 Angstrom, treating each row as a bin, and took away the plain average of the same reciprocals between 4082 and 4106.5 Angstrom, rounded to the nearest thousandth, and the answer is 0.185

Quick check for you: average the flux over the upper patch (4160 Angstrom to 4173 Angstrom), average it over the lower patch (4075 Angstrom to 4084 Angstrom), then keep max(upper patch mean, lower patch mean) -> 159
